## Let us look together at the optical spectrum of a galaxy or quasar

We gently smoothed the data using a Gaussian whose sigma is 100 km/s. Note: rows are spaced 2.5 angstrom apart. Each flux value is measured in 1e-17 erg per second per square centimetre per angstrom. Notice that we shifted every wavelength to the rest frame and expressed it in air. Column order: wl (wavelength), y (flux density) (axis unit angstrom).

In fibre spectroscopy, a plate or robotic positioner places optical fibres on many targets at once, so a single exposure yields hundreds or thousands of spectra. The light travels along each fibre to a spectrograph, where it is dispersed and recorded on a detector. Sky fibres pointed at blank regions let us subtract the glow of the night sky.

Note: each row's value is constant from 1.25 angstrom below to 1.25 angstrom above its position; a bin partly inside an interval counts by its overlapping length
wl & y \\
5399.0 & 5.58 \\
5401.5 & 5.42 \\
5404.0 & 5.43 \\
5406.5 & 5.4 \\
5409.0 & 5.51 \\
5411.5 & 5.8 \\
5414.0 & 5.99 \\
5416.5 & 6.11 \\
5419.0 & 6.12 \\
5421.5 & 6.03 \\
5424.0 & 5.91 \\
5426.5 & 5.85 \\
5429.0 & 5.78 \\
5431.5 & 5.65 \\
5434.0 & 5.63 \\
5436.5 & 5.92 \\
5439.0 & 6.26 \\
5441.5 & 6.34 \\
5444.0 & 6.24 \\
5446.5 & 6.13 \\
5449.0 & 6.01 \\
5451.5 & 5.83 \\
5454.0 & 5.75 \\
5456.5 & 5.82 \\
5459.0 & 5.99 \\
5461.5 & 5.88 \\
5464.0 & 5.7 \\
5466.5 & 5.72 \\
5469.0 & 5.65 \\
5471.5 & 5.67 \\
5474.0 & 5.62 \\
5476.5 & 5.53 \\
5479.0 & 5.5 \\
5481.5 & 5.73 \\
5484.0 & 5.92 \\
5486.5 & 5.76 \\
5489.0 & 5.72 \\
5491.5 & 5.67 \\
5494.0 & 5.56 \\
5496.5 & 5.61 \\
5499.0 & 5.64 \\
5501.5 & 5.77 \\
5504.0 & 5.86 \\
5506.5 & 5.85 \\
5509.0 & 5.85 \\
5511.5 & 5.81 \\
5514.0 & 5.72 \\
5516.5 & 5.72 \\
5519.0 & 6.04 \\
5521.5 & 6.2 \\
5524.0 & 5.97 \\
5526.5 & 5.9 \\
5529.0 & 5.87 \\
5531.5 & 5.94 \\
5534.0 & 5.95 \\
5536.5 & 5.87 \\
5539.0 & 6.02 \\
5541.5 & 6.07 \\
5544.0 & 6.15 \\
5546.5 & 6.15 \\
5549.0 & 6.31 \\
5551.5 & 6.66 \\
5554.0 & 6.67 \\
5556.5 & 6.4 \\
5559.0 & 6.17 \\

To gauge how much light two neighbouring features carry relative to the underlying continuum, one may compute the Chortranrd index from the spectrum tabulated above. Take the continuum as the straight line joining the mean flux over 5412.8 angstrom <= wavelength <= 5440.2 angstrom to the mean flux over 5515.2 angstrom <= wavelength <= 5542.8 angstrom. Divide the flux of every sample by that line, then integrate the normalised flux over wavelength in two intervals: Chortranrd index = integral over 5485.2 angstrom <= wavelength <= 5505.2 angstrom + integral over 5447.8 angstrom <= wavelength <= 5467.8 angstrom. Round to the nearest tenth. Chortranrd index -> 38.8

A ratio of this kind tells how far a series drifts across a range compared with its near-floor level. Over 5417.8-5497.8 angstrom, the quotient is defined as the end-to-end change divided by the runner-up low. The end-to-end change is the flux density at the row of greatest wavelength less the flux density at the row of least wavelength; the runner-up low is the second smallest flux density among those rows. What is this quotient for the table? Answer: -0.092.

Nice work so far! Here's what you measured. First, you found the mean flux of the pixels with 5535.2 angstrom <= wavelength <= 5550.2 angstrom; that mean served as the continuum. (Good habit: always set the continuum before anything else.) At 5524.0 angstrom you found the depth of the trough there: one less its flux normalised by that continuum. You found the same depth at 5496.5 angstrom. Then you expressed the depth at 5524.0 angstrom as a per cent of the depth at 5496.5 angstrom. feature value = 26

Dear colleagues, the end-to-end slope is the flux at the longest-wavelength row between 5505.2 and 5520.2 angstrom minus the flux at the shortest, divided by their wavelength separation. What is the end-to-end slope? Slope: 0.015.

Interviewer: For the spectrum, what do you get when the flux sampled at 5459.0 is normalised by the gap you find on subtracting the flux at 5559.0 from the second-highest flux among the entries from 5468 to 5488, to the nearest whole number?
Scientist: -15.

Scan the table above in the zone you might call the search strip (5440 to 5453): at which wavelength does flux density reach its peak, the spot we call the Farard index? 5441.5 angstrom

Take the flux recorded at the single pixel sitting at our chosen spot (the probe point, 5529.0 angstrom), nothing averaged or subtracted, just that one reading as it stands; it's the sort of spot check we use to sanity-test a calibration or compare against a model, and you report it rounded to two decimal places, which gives 5.87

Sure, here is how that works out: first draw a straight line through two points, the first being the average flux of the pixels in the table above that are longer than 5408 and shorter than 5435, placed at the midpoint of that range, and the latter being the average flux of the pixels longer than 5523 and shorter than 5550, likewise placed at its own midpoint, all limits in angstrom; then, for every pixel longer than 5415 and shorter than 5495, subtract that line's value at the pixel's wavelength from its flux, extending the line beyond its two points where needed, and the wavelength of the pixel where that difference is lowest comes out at 5479.0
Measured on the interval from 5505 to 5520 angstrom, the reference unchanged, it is 5516.5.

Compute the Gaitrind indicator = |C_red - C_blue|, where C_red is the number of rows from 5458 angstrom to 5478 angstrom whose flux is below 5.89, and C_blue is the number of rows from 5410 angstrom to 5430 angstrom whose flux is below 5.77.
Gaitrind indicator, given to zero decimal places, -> 7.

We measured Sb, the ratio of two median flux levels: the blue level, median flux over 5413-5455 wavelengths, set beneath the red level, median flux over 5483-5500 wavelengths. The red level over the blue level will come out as 0.95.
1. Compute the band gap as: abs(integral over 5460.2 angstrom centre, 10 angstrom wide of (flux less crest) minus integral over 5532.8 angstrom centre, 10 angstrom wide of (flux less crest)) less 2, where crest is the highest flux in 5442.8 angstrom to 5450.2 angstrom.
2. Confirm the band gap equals -1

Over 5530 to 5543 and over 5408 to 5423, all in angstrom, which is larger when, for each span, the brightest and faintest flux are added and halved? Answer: 5.97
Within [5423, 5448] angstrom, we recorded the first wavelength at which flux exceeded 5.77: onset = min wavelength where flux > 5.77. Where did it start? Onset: 5424.0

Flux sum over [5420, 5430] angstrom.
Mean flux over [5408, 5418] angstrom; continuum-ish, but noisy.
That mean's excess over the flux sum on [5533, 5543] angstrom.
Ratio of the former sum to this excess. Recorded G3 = -1.31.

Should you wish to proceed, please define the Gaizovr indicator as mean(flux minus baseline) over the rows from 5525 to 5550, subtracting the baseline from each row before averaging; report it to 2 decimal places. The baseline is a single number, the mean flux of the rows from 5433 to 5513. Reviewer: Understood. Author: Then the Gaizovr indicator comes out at 0.21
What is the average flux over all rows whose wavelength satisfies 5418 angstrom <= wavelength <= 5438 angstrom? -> 5.86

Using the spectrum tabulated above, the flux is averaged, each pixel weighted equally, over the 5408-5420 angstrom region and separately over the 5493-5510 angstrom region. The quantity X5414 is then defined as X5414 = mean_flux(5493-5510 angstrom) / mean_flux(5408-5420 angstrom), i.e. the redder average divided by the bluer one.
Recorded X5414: 0.97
